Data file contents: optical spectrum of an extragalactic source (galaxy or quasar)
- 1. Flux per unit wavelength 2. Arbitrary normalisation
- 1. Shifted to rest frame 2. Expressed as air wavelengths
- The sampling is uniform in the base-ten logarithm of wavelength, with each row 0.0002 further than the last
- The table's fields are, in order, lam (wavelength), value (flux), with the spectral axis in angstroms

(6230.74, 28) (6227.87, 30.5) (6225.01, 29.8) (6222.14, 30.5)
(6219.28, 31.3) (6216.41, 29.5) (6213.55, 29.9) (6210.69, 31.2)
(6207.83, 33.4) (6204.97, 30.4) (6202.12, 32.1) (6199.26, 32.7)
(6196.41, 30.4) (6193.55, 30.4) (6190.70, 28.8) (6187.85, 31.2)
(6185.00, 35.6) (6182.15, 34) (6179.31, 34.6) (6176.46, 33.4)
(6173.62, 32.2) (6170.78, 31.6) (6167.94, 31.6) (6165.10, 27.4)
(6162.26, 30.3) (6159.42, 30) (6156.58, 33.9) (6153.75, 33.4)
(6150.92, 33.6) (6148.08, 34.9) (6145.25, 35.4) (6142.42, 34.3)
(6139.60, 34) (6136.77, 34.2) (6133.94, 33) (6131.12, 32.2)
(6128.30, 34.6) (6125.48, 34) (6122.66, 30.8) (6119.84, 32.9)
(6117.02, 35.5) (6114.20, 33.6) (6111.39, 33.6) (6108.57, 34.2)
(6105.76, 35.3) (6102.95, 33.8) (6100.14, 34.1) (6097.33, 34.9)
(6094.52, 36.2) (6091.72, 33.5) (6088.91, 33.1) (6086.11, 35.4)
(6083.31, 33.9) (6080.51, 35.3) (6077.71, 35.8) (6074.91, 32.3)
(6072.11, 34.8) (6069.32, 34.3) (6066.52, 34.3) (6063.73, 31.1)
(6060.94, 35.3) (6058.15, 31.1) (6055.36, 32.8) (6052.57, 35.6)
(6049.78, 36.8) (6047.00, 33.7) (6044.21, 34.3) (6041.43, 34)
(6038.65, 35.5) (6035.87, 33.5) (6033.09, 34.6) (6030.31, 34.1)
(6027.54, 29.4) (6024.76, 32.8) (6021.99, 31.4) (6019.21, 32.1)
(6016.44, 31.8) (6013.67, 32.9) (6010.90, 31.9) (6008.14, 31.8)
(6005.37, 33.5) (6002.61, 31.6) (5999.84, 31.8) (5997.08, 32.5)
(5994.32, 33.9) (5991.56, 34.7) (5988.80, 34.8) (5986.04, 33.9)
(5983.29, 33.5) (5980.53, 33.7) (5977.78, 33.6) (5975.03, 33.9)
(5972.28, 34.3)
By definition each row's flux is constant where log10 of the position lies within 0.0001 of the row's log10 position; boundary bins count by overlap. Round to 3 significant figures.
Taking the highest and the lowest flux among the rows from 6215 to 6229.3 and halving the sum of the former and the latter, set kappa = 30.4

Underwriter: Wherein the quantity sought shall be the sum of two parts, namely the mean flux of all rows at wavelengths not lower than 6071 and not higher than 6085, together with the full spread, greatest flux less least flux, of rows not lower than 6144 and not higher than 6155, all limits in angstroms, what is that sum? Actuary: 36.4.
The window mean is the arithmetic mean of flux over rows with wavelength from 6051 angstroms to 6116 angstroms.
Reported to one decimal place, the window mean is 34.1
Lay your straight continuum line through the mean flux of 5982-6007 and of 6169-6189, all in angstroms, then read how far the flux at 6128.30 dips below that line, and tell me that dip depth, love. -1.3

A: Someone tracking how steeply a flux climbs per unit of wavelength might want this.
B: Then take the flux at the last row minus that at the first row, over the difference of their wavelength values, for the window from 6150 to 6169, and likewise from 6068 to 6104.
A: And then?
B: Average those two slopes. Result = -0.07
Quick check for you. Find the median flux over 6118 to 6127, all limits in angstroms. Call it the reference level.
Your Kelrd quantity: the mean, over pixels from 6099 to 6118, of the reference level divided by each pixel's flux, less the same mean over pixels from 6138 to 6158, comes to -0.002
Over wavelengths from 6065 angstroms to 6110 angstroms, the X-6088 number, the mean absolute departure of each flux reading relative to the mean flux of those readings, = 0.82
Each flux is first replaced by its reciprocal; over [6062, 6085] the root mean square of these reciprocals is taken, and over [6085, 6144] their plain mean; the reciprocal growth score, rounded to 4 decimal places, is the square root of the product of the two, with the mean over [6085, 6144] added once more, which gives 0.0590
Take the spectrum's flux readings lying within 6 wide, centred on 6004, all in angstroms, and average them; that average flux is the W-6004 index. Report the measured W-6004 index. 32.5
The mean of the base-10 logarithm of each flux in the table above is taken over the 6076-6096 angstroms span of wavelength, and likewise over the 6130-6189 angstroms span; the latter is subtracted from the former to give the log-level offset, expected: 0.02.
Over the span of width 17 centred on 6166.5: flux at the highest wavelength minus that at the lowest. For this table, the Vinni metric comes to 2.2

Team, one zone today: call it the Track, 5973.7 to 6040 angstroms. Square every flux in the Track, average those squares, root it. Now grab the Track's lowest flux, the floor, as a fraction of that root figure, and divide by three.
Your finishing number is 0.296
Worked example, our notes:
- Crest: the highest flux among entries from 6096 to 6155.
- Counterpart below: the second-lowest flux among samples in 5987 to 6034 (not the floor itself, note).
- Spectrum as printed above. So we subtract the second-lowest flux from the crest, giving 4.10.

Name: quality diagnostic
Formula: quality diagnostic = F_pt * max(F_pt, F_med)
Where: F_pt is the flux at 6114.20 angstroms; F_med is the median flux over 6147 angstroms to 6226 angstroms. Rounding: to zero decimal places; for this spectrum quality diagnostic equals 1129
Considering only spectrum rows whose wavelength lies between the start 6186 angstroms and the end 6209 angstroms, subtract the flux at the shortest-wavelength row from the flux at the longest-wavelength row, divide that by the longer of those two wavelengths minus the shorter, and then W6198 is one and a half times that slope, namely 0.17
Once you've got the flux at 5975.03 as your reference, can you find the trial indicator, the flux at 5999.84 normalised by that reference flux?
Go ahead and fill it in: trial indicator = 0.94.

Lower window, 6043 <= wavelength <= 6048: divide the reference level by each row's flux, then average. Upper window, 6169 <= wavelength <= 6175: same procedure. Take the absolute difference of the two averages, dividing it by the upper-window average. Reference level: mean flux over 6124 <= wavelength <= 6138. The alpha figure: 0.06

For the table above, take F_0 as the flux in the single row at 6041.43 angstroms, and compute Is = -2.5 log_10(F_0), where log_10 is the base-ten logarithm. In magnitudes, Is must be -3.829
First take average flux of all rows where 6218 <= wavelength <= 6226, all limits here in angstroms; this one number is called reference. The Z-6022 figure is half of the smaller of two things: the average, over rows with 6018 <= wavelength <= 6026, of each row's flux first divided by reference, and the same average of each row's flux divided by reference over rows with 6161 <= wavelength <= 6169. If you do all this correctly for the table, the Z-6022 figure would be 0.49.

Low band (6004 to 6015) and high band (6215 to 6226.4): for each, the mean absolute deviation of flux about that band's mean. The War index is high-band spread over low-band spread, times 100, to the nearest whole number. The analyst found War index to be 93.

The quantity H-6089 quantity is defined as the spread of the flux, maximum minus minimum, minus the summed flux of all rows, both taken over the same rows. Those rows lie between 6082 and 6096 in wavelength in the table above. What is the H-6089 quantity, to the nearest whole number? -169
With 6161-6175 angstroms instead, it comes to -148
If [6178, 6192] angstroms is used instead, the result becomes -157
